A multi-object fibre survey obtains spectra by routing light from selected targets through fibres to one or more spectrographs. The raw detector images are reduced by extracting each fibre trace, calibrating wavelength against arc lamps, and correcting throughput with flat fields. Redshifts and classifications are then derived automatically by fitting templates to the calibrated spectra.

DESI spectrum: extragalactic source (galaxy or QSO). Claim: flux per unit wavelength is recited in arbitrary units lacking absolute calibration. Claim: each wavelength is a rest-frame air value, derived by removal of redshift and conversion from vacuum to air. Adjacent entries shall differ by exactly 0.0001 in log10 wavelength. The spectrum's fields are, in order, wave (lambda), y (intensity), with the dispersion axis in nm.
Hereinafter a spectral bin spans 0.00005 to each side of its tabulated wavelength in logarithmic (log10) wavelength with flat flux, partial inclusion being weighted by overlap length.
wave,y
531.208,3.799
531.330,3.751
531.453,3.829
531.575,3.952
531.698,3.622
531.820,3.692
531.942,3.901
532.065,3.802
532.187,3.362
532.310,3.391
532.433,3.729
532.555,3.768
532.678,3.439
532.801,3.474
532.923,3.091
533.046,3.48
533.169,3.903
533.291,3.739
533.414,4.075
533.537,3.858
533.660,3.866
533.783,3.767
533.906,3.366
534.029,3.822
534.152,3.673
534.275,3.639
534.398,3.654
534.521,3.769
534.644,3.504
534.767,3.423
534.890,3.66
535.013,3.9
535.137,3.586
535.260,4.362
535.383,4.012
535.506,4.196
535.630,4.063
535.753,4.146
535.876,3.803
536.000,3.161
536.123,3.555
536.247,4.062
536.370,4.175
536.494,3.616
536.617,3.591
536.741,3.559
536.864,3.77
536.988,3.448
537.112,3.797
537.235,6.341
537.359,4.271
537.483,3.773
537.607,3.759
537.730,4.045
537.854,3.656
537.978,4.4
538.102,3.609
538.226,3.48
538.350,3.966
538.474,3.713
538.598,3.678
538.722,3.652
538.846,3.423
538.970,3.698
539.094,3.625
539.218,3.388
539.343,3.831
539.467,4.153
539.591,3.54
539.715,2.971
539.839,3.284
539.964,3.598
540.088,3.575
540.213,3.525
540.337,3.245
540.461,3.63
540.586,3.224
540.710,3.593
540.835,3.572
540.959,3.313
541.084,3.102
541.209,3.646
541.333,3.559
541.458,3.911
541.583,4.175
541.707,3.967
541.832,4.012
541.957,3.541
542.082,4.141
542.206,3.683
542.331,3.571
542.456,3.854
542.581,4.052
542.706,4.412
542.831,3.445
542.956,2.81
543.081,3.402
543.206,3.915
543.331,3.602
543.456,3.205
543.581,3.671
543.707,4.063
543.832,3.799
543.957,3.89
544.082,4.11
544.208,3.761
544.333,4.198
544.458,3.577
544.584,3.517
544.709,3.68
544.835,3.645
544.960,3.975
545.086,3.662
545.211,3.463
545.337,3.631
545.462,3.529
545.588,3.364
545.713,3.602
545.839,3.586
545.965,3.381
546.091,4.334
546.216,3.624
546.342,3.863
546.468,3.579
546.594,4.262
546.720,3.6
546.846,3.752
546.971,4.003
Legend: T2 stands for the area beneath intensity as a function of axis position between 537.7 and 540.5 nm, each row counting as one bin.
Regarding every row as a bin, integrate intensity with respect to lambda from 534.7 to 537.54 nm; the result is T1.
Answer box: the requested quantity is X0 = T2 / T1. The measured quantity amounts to 0.913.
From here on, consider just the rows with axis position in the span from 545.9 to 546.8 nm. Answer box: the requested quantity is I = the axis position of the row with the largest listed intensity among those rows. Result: 546.091 nm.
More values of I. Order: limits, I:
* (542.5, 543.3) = 542.706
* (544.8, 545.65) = 544.960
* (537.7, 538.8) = 537.978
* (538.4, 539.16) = 538.474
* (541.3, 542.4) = 541.583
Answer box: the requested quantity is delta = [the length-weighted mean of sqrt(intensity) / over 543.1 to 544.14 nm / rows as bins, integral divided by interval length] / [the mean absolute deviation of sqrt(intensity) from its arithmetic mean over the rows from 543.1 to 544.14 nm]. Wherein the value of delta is 34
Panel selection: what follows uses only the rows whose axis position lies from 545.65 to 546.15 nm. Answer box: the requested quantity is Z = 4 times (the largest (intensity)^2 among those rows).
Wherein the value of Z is 75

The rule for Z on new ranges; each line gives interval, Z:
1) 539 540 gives 69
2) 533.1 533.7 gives 66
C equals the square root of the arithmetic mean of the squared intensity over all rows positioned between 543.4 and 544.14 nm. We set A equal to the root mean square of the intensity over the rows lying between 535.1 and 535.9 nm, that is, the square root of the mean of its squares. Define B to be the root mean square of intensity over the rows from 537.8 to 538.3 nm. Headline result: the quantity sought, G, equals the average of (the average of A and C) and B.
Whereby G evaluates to 3.86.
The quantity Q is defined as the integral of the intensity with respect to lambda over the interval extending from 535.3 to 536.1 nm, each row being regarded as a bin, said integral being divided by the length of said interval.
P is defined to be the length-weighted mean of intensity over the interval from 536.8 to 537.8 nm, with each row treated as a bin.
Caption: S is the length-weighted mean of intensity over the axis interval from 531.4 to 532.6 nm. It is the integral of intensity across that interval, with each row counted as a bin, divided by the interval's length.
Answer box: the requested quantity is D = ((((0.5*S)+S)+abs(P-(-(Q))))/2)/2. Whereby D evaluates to 3.40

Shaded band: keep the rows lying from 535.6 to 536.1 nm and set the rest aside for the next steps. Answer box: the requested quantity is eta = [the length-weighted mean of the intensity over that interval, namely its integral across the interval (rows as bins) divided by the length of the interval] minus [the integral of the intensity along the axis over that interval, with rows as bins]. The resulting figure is 1.9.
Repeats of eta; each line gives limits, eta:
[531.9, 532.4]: 1.8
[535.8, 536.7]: 0.4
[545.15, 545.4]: 2.7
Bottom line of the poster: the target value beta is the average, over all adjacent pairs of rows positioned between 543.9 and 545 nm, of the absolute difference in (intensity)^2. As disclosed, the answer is 2.1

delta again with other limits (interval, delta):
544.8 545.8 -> 61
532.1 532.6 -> 38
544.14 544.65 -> 35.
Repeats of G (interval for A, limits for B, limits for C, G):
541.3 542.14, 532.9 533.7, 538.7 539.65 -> 3.76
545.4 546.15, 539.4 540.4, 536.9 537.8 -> 3.74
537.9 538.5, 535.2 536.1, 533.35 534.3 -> 3.89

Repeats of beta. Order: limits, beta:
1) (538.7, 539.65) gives 2.3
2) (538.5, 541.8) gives 1.9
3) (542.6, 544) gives 3.3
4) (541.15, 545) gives 2.6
